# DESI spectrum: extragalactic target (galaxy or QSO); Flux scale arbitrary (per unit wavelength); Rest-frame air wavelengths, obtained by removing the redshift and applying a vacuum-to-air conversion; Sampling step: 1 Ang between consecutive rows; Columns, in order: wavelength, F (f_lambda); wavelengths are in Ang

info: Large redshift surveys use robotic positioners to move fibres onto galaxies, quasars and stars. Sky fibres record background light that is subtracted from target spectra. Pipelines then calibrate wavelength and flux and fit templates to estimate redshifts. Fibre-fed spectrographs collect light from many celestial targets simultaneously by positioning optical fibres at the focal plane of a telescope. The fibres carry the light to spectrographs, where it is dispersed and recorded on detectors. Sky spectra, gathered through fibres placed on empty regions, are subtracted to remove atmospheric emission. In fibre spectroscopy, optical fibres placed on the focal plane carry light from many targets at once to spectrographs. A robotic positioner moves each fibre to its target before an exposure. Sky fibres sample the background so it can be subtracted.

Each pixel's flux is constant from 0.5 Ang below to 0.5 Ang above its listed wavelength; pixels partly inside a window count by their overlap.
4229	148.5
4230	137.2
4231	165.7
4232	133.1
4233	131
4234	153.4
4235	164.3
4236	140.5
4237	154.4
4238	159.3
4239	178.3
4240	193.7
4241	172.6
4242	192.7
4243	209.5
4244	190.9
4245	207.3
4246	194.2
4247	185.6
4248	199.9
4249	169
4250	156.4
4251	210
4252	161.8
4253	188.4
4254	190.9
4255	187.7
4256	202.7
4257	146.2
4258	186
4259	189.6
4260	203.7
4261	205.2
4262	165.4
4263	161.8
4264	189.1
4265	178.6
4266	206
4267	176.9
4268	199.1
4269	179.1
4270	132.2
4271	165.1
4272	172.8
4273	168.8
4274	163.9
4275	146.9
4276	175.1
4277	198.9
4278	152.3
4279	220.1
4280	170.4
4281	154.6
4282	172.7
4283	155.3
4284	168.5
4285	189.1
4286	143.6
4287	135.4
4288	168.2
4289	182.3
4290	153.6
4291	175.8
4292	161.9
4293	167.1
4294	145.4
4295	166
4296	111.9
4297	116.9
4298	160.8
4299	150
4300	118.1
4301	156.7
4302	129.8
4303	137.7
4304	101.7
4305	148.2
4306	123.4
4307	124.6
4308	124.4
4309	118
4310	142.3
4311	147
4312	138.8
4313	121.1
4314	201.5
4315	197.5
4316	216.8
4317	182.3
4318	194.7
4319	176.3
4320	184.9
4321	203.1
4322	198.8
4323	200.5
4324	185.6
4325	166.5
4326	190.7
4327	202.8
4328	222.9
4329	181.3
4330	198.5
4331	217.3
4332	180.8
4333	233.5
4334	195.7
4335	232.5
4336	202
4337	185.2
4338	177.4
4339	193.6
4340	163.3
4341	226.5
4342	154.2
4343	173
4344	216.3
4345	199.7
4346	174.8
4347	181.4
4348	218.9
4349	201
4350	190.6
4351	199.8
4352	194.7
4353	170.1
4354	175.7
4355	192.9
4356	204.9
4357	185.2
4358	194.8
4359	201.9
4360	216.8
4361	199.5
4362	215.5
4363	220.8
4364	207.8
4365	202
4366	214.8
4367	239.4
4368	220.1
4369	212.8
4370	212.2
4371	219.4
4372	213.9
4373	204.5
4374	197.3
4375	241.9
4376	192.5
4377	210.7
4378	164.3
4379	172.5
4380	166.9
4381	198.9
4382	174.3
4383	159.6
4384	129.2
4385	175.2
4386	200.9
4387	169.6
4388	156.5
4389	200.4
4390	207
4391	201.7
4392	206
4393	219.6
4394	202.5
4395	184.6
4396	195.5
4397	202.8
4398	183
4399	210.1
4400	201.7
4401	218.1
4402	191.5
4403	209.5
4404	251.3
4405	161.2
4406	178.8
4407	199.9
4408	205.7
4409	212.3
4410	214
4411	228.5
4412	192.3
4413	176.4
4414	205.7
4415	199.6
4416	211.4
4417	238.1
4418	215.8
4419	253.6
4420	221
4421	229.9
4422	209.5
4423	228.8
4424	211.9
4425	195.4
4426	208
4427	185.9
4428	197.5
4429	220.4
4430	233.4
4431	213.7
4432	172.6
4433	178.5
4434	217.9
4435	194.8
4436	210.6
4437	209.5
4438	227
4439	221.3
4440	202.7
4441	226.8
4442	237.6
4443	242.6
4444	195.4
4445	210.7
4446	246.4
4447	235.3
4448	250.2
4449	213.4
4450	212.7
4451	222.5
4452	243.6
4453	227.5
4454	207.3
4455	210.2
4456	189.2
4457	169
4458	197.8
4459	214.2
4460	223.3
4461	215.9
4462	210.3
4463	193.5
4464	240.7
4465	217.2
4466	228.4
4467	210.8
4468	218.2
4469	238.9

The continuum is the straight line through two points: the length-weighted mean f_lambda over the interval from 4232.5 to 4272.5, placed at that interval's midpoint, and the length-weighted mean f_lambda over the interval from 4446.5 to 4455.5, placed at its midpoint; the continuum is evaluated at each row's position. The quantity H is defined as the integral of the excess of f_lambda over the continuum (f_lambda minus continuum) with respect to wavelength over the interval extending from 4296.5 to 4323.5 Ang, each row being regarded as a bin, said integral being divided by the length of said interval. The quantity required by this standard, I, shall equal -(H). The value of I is 36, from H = -36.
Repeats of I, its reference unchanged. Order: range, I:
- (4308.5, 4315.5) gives 40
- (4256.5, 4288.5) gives 10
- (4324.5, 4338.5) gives -2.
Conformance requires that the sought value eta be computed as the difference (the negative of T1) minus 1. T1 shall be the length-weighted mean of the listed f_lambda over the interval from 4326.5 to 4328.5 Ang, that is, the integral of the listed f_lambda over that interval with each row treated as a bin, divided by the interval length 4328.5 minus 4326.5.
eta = -214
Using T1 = 213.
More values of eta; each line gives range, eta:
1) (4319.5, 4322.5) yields -197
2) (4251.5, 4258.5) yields -182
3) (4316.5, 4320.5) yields -186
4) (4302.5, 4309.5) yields -126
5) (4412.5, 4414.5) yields -192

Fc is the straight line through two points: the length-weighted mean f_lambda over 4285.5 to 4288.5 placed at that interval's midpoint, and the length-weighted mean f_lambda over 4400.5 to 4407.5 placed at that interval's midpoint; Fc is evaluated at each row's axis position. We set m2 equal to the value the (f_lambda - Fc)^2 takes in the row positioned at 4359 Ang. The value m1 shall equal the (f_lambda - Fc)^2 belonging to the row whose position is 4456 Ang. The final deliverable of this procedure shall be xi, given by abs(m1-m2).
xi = 841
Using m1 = 1265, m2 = 424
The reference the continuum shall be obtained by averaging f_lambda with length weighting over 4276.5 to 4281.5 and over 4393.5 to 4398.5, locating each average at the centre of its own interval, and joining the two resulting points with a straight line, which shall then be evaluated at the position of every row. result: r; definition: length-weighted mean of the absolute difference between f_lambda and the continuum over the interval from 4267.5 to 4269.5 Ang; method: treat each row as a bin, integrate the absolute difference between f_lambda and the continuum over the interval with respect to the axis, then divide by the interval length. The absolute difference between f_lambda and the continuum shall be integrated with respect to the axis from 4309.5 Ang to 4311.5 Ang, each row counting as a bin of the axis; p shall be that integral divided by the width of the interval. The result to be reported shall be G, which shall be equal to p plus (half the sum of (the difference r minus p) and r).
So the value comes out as 30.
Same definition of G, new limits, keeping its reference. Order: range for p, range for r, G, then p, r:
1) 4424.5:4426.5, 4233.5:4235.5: 18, 6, 15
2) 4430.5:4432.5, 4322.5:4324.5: 19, 21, 8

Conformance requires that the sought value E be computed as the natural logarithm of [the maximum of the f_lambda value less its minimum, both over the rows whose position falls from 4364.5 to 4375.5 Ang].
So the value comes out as 3.80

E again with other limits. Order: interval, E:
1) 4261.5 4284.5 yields 4.48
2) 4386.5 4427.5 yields 4.58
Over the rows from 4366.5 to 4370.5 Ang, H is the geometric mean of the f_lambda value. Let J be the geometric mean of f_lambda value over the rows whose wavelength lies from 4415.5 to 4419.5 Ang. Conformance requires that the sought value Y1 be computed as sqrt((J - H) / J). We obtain 0.19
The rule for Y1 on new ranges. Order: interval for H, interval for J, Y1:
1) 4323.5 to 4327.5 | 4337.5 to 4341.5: 0.12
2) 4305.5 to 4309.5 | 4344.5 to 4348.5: 0.60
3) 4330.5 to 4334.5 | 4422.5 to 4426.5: 0.15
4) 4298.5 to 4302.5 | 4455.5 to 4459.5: 0.53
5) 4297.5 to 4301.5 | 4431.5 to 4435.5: 0.49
